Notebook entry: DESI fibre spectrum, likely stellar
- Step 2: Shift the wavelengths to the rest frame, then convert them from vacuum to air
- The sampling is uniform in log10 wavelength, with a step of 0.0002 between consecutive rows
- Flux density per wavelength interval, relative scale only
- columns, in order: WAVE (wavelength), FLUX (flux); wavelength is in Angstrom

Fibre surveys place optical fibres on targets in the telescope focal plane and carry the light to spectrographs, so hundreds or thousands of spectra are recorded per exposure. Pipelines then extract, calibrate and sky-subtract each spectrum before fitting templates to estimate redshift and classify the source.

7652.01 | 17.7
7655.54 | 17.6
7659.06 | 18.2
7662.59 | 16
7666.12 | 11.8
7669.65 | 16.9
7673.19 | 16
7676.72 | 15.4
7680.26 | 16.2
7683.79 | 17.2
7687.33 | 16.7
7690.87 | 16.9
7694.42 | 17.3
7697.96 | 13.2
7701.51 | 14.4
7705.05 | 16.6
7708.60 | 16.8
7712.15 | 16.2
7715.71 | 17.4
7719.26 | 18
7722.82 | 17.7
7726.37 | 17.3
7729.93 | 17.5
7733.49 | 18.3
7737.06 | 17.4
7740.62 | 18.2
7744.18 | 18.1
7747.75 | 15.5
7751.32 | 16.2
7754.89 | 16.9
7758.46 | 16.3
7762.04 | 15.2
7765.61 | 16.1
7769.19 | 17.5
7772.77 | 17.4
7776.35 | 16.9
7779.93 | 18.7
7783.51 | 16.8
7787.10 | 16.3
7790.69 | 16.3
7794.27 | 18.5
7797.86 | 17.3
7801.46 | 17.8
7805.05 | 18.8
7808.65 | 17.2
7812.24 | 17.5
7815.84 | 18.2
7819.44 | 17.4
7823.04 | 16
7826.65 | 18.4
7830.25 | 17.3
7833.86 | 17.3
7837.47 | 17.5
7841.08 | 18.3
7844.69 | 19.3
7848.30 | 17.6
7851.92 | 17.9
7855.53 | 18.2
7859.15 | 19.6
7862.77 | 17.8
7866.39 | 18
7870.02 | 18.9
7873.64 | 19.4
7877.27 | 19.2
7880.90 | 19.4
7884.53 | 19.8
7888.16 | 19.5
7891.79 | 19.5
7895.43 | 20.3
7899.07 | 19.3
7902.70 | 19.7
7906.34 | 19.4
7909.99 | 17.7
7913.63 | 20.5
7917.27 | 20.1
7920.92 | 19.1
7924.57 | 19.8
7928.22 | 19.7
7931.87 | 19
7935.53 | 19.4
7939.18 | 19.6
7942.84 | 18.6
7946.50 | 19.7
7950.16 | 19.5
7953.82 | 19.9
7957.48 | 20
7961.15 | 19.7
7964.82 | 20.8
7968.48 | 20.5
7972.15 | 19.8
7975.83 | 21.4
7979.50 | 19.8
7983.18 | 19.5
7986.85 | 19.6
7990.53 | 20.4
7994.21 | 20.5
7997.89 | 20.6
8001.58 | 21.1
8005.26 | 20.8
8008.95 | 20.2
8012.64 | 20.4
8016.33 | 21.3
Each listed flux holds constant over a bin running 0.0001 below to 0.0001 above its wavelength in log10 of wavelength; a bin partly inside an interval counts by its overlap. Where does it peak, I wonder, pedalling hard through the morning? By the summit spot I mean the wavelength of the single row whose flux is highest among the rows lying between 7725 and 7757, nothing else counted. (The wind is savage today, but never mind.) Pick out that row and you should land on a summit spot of 7733.49 Angstrom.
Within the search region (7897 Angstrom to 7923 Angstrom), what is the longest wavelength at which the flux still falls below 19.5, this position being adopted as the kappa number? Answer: 7920.92 Angstrom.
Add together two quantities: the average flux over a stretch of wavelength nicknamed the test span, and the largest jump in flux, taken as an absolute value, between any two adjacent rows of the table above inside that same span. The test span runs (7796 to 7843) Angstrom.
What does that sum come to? 20.0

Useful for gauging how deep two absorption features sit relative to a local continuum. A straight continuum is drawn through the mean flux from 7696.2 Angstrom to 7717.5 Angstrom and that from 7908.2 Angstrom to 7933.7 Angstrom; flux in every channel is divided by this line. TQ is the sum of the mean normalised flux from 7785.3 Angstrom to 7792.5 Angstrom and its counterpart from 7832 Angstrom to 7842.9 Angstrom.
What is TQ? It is 1.93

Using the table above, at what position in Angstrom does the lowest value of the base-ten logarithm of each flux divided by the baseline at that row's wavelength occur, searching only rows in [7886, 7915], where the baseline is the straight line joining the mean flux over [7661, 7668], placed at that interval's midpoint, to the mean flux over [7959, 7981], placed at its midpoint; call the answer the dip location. 7909.99 Angstrom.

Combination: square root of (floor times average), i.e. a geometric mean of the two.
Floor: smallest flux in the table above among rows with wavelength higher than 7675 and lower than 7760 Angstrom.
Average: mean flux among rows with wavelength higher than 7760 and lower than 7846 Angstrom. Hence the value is 15.2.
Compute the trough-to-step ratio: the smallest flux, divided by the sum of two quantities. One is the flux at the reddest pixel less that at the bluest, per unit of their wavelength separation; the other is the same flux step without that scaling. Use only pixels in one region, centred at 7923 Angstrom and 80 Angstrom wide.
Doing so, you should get -175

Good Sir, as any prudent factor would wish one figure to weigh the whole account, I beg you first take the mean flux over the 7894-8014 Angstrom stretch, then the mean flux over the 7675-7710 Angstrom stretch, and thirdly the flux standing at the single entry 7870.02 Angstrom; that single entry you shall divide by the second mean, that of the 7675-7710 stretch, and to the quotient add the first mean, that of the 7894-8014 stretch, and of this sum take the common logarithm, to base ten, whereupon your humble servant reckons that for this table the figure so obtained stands 1.32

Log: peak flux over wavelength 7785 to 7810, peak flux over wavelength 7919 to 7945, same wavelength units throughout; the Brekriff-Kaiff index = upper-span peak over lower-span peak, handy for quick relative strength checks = 1.05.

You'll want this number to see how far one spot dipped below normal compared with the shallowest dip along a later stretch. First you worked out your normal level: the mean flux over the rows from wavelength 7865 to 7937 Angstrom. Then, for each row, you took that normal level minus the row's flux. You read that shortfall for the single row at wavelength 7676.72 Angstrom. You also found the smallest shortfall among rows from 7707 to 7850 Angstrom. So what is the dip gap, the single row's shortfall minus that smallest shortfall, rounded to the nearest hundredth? 3.90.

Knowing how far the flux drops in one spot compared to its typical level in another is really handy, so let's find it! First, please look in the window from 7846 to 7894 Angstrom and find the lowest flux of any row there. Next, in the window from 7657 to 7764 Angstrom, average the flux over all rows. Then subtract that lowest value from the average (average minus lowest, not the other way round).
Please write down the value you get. -1.1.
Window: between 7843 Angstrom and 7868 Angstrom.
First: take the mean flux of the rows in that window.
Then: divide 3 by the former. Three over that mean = 0.164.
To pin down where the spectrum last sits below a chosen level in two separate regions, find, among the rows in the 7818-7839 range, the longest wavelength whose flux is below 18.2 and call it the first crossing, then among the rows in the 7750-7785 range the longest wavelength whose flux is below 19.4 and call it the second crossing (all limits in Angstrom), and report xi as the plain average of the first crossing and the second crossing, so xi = 7810.5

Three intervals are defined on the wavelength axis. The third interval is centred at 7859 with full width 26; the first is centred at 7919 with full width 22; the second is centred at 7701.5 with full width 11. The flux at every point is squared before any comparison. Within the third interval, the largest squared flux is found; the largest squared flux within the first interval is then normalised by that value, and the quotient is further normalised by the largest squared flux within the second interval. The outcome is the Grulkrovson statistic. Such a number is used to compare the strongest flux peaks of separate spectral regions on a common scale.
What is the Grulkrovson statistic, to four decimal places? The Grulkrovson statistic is 0.0040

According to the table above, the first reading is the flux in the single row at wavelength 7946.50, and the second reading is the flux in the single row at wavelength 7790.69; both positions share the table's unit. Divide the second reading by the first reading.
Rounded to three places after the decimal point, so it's 0.827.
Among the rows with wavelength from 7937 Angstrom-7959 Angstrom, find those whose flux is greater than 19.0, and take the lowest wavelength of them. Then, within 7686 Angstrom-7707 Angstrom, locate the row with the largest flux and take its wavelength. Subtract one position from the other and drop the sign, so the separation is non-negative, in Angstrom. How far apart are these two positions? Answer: 244.8 Angstrom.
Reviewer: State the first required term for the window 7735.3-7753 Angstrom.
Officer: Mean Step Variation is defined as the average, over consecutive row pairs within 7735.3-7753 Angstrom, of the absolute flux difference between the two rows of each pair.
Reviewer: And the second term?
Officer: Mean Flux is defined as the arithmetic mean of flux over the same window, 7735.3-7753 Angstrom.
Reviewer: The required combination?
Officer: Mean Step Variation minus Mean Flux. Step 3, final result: -16.0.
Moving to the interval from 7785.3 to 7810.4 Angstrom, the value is -16.4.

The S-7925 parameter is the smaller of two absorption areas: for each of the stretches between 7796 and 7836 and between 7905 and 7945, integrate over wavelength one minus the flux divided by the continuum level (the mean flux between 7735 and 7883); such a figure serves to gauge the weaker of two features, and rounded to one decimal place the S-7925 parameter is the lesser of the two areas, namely -3.9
